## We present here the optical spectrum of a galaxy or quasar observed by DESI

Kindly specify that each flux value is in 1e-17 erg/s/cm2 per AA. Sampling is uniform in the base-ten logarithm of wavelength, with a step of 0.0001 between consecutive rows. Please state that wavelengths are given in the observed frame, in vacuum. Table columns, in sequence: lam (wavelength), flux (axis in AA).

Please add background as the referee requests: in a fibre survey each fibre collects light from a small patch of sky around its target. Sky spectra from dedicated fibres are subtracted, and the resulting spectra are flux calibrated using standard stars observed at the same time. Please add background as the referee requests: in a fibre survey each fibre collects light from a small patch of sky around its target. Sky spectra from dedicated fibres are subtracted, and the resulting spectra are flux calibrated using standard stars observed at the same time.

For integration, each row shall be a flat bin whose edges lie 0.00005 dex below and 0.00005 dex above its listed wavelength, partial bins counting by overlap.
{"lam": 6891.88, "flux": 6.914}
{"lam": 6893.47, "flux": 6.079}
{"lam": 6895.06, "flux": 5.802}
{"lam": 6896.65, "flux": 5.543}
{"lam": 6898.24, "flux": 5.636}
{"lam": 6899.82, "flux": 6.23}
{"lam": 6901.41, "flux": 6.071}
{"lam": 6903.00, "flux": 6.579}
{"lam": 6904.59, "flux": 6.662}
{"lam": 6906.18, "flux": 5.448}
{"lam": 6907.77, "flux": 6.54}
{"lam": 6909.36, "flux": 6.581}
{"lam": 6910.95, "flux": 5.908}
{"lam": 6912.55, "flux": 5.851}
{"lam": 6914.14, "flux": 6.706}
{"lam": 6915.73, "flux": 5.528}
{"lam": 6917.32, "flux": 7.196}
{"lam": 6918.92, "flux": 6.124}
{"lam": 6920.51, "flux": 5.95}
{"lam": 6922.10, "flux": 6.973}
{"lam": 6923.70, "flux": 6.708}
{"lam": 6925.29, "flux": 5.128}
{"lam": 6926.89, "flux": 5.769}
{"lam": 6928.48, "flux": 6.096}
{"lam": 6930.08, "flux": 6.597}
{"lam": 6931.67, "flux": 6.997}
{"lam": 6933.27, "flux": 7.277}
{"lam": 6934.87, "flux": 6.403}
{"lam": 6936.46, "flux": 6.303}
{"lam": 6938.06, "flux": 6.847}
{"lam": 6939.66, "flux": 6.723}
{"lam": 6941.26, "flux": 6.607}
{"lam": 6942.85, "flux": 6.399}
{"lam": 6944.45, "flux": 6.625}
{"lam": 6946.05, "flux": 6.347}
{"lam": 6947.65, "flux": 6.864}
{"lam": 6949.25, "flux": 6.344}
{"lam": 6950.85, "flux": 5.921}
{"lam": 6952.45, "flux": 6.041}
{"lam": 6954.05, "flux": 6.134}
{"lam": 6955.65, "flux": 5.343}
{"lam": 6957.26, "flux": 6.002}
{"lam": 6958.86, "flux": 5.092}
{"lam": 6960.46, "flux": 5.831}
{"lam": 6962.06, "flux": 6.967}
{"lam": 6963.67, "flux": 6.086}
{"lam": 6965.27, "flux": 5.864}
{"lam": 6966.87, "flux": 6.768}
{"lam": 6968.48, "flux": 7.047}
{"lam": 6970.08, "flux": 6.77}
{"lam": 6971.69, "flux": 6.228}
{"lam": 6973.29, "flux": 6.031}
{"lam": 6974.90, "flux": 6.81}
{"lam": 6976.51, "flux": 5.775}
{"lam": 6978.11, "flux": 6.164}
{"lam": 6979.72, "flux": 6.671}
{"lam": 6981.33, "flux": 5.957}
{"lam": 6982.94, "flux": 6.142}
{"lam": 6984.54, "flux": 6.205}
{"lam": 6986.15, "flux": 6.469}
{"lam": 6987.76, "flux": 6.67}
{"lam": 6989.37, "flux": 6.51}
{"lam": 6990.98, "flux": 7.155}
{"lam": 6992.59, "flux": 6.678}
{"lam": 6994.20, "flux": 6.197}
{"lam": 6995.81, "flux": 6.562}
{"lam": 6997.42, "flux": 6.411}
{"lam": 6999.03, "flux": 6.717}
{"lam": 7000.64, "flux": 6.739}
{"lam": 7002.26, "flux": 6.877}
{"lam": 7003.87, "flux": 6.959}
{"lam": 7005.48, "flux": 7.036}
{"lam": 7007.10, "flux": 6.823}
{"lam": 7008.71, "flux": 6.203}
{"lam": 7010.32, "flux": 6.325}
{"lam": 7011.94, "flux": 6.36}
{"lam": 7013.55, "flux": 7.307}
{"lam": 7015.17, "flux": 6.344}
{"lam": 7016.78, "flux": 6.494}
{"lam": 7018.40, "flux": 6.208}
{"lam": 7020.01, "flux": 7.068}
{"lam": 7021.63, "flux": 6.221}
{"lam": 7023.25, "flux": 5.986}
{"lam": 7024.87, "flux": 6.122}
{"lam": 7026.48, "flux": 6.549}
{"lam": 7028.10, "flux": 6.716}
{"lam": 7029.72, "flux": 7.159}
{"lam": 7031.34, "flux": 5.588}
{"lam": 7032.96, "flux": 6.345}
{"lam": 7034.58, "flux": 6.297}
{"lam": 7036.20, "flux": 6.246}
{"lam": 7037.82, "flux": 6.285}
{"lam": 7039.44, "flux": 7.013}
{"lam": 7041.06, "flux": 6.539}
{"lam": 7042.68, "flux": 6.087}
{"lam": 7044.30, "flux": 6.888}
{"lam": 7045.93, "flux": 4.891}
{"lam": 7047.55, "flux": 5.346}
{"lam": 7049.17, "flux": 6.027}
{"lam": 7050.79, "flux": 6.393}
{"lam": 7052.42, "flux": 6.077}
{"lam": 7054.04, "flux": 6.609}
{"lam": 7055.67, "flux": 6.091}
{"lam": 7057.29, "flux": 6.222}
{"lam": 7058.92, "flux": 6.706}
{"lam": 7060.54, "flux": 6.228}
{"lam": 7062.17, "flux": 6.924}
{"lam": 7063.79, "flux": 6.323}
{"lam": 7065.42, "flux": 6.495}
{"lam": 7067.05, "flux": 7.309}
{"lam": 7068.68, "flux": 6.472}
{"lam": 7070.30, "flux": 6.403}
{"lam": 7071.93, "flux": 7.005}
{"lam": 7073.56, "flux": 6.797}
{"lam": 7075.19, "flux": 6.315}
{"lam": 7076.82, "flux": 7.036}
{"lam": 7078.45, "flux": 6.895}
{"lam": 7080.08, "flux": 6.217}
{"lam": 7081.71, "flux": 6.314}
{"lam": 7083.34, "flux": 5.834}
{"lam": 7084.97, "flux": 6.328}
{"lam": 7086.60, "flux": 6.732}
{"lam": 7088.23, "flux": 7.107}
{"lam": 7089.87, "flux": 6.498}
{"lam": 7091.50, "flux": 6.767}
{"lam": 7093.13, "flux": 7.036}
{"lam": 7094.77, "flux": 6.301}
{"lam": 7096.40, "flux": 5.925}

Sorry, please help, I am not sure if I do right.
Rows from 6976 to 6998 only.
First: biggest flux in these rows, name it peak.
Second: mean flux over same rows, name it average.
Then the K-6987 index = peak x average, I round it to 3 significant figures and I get 45.8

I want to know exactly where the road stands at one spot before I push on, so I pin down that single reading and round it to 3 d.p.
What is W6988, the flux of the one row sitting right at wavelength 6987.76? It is 6.670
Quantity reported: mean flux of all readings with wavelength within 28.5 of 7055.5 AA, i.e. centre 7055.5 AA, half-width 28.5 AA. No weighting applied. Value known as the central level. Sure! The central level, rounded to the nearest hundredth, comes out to 6.40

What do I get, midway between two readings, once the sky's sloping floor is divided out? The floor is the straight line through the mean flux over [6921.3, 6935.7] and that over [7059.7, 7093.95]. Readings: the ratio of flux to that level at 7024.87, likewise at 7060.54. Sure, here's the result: 0.94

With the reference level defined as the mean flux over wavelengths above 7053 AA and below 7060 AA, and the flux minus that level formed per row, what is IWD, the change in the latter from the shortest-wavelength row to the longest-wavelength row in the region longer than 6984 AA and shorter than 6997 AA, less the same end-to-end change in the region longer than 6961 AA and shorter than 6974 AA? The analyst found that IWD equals 1.3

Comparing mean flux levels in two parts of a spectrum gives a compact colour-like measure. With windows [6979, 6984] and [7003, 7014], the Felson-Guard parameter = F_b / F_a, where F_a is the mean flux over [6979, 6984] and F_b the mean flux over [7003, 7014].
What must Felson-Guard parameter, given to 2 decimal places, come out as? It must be 1.07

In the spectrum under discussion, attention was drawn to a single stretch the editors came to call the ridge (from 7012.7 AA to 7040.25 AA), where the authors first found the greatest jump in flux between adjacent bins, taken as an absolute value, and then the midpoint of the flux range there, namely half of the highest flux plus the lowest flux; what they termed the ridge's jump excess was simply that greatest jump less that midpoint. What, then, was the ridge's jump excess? -4.9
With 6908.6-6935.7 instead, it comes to -4.5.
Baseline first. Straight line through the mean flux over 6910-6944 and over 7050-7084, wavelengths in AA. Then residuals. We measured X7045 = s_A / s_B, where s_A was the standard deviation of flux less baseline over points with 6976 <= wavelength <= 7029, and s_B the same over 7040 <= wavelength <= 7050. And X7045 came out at 0.5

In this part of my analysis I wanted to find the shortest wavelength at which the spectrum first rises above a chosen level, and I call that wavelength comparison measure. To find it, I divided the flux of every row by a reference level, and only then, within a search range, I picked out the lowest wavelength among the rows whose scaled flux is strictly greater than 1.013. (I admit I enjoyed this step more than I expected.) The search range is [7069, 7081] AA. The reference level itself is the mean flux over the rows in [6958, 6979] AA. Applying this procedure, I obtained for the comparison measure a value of 7070.30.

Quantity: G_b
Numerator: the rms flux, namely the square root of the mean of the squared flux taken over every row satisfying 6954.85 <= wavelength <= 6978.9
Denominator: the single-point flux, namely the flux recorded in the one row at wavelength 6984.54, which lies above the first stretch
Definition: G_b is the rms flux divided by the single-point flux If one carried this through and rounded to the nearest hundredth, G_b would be 1.00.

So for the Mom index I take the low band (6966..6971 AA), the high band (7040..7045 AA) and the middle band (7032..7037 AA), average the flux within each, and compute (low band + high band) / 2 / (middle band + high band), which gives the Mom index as 0.522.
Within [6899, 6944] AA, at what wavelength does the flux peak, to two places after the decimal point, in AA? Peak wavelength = 6933.27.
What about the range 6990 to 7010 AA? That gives 6990.98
